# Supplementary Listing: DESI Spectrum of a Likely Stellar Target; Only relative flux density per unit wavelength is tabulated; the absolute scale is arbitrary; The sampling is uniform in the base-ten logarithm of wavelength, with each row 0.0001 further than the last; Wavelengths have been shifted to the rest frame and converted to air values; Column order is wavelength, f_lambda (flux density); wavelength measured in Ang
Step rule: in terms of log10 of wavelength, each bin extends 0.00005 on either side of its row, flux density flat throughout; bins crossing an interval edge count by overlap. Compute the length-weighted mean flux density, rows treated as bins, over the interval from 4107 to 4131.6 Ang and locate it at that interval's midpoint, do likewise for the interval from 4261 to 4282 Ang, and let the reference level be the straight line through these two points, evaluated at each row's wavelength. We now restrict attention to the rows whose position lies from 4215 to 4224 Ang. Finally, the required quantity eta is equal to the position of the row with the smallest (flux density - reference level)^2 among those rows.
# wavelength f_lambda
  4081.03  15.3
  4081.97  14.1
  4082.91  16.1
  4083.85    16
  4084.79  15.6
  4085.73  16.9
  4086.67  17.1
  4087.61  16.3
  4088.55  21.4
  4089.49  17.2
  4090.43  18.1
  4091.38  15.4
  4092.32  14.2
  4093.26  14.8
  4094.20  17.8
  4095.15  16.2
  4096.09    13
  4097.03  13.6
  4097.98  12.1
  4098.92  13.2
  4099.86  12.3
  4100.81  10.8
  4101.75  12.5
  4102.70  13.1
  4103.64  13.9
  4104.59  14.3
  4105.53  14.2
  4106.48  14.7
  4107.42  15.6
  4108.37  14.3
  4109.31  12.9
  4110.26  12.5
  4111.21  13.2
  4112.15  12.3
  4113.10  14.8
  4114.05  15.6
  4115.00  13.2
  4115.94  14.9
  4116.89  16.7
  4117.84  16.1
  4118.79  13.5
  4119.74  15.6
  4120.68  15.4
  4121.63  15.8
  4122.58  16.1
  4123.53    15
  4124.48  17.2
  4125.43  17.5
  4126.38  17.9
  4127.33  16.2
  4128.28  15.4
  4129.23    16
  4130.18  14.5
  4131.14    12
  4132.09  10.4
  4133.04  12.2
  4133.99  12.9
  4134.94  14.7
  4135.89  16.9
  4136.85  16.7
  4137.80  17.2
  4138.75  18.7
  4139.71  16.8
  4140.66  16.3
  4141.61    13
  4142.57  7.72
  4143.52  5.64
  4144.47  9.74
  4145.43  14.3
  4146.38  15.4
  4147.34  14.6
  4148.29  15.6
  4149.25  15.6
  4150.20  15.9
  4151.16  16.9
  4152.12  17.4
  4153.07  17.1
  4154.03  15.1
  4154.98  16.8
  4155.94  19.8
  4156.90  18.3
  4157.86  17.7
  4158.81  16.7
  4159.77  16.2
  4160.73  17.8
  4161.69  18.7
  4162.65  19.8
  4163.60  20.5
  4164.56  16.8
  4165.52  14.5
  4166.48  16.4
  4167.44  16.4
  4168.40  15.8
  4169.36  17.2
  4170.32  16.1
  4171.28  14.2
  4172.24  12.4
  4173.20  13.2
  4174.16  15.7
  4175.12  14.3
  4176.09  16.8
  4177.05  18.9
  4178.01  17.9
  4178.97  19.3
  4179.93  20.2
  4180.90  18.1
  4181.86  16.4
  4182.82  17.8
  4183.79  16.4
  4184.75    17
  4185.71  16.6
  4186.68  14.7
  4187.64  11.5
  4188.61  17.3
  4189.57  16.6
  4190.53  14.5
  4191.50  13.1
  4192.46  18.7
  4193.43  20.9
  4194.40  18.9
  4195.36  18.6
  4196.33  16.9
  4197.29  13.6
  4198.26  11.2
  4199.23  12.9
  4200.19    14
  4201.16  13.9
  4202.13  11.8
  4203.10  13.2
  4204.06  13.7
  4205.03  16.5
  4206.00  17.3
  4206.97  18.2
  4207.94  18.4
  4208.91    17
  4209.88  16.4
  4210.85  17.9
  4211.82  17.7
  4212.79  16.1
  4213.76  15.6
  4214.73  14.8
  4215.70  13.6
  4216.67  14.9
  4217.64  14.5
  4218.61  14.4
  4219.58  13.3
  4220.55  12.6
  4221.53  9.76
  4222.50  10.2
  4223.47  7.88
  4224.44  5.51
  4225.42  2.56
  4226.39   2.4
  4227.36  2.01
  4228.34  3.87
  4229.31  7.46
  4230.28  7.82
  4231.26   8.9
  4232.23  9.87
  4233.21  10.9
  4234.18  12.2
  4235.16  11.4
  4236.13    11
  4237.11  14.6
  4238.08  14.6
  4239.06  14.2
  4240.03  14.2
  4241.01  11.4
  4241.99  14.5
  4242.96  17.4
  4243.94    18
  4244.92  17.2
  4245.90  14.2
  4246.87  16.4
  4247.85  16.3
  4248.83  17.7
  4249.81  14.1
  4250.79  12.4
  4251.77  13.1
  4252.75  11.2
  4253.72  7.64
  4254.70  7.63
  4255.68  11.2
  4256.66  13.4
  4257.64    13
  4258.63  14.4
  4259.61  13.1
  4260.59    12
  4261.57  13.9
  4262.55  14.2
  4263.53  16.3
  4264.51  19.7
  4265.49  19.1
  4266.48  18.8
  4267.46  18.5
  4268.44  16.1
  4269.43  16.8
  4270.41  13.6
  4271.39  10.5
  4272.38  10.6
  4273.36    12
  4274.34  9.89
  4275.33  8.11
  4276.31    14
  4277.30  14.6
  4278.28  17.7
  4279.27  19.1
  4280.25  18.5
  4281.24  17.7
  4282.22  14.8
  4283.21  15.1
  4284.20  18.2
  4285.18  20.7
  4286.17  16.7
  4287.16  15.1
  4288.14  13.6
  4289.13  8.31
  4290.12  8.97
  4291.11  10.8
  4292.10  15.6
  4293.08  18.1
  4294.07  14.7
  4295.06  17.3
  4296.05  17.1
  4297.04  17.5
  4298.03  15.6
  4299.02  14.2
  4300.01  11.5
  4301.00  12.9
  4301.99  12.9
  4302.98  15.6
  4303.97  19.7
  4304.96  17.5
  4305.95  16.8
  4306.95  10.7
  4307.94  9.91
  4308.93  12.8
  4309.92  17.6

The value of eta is 4216.67 Ang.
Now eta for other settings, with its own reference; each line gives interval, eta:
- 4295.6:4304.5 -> 4302.98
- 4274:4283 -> 4282.22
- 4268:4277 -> 4268.44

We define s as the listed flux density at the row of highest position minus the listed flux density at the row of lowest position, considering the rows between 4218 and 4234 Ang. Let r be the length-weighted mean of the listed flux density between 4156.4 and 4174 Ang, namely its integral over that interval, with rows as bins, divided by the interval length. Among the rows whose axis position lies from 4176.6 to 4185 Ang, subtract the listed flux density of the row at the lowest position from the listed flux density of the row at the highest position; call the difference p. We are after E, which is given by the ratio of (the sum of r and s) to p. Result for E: -7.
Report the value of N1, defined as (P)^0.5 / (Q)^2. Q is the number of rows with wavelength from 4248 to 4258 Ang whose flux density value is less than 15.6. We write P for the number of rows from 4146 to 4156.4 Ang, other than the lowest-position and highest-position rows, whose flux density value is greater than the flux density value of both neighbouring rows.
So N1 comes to 0.012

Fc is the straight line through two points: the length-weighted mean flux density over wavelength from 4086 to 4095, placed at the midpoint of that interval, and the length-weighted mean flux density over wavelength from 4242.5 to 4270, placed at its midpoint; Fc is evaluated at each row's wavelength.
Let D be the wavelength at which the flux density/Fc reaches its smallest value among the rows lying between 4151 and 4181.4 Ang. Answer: 4172.24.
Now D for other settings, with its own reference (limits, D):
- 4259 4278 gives 4275.33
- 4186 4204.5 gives 4198.26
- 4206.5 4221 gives 4220.55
